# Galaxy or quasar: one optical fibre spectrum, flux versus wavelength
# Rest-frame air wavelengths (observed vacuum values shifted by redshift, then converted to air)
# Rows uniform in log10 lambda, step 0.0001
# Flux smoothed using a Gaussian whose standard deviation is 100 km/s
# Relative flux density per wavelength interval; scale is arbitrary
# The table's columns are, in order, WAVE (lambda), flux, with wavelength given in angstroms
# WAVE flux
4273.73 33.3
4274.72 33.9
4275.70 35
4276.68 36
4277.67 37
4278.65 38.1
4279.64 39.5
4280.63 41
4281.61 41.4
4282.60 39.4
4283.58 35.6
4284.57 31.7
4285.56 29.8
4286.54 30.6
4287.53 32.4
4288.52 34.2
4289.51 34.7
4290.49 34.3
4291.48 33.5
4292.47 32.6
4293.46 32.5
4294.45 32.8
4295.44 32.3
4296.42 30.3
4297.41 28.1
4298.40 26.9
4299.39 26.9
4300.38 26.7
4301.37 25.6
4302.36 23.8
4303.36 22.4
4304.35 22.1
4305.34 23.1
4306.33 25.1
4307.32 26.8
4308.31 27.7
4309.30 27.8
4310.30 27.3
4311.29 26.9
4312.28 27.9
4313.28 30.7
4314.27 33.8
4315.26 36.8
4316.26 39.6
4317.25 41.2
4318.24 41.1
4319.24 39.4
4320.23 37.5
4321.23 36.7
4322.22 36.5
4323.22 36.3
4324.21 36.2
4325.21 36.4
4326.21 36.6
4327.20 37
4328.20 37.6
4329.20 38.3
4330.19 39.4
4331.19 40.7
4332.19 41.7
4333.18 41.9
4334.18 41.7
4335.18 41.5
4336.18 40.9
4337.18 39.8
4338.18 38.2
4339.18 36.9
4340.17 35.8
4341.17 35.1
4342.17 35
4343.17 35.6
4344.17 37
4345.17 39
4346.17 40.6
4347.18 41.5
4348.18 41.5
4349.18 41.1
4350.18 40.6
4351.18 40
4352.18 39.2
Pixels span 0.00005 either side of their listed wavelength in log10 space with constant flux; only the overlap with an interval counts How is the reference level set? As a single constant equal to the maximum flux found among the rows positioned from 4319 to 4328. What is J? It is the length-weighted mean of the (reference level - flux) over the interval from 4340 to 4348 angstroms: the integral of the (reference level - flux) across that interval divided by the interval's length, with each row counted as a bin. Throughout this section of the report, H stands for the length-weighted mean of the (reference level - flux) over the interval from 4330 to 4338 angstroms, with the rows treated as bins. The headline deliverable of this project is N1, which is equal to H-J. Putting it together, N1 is -3.2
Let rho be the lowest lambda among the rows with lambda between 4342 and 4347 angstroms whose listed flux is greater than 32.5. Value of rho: 4342.17 angstroms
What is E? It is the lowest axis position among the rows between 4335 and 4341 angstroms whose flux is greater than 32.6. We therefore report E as 4335.18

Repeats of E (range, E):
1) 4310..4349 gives 4314.27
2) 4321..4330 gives 4321.23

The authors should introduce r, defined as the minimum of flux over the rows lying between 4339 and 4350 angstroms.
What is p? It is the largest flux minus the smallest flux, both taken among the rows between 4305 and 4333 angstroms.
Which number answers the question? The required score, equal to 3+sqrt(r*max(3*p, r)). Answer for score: 47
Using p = 19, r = 35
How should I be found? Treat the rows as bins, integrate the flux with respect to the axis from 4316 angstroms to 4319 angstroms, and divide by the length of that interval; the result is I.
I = 41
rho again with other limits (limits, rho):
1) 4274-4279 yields 4274.72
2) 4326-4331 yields 4326.21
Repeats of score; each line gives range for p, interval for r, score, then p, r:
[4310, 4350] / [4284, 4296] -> 40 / 15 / 29.8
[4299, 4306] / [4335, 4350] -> 38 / 5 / 35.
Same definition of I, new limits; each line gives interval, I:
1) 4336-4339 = 39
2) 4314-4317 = 37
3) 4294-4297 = 32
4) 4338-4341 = 37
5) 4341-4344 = 35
